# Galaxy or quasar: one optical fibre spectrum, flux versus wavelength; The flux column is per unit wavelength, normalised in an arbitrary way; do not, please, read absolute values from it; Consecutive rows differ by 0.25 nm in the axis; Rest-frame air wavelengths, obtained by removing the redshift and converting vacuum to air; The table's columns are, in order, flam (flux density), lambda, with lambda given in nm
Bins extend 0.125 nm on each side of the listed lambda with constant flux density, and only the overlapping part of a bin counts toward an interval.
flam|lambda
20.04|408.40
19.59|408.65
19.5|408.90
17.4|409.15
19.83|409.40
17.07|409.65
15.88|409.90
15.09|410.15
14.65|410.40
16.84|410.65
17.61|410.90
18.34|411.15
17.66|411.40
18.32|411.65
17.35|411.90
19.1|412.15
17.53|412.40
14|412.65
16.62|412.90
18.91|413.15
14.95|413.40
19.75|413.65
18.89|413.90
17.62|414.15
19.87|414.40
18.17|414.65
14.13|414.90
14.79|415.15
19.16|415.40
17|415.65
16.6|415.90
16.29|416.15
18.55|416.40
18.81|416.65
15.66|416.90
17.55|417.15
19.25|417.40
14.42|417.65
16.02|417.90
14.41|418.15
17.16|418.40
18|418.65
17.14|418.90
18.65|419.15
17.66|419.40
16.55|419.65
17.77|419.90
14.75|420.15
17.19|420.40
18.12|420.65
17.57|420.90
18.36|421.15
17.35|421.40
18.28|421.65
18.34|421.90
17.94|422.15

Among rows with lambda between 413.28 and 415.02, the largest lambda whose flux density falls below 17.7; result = 414.90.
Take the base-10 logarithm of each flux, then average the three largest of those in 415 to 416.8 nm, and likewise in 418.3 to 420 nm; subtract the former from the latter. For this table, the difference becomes -0.016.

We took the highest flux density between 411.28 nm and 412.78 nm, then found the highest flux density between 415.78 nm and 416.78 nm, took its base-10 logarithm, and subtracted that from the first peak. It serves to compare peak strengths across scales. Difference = 17.8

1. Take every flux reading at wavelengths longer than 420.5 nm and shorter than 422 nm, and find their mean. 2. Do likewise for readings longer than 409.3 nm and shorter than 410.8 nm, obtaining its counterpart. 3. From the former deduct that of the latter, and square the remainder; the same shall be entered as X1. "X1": 2.1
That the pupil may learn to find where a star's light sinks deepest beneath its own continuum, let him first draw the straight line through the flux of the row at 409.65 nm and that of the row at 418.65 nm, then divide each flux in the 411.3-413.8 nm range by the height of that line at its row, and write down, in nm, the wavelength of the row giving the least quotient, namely 412.65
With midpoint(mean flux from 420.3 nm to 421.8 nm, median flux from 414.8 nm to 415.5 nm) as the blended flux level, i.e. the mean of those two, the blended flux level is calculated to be 16.3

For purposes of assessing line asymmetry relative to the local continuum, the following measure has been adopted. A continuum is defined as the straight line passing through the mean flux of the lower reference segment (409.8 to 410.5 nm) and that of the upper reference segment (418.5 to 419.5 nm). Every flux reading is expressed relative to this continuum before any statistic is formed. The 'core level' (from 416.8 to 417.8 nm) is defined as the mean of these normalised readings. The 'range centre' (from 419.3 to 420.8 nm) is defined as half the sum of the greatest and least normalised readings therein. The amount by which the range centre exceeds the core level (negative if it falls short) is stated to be -0.07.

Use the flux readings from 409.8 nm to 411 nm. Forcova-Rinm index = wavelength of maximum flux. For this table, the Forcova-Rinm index 410.90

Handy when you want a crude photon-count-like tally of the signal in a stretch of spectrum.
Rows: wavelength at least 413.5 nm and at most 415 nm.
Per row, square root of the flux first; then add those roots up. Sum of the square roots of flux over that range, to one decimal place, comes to 25.5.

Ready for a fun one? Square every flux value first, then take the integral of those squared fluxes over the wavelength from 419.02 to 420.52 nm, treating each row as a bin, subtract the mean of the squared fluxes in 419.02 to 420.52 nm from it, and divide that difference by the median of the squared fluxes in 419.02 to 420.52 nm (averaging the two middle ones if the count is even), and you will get 0.484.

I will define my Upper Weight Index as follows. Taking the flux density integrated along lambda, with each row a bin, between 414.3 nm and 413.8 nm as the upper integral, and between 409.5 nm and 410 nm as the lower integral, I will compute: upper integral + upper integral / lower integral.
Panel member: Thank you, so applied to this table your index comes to 10.2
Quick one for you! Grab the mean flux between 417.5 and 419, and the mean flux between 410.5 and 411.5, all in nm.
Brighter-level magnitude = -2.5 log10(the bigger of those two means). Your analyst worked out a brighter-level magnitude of -3.11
